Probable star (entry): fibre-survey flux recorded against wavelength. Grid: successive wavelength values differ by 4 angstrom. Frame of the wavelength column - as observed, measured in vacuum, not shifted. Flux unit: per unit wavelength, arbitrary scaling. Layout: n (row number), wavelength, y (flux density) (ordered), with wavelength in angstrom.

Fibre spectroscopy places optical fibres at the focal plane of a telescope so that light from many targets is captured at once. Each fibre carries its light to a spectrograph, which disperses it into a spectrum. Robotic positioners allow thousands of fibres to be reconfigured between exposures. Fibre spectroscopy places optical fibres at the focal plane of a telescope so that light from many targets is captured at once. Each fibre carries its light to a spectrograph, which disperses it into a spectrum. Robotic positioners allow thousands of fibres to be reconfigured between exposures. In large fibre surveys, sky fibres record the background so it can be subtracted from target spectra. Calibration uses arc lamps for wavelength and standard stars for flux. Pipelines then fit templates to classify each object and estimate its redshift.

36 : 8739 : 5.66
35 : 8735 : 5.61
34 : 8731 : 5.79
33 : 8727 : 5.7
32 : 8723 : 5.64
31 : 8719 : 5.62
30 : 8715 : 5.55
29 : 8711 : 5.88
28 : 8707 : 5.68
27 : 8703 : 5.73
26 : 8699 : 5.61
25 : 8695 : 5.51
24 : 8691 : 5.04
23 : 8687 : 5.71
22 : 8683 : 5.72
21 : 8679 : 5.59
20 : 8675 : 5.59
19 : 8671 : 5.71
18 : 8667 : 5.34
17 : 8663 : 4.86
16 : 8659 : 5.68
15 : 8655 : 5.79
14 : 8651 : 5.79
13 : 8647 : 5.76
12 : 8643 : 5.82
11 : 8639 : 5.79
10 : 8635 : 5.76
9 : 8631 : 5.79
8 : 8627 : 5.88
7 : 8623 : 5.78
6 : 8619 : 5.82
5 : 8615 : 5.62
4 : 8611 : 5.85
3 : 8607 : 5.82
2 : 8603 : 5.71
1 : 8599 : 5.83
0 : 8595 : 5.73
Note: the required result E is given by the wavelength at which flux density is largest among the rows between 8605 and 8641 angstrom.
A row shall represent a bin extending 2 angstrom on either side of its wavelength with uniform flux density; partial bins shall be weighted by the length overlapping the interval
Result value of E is 8627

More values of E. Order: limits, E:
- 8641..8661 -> 8643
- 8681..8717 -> 8711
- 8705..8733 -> 8711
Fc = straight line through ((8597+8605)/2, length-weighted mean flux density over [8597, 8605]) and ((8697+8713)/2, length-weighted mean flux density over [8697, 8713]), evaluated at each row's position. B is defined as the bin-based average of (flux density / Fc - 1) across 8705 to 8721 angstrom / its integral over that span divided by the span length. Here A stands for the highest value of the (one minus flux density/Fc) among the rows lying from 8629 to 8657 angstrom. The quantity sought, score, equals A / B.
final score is 0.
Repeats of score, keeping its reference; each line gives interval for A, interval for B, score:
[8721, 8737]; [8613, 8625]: -5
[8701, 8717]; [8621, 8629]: 2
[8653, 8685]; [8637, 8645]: 17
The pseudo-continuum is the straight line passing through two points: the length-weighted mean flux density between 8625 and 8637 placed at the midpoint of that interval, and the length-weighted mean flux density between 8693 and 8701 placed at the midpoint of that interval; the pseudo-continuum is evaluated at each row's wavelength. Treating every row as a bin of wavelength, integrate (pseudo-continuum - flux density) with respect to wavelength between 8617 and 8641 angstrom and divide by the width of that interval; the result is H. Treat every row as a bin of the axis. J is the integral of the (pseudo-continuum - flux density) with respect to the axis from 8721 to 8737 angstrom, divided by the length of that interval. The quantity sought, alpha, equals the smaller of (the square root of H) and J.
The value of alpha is -0.246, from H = 0.01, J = -0.25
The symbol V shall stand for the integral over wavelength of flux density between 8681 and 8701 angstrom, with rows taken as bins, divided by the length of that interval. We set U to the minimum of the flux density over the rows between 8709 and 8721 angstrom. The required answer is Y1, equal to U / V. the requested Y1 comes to 1.01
